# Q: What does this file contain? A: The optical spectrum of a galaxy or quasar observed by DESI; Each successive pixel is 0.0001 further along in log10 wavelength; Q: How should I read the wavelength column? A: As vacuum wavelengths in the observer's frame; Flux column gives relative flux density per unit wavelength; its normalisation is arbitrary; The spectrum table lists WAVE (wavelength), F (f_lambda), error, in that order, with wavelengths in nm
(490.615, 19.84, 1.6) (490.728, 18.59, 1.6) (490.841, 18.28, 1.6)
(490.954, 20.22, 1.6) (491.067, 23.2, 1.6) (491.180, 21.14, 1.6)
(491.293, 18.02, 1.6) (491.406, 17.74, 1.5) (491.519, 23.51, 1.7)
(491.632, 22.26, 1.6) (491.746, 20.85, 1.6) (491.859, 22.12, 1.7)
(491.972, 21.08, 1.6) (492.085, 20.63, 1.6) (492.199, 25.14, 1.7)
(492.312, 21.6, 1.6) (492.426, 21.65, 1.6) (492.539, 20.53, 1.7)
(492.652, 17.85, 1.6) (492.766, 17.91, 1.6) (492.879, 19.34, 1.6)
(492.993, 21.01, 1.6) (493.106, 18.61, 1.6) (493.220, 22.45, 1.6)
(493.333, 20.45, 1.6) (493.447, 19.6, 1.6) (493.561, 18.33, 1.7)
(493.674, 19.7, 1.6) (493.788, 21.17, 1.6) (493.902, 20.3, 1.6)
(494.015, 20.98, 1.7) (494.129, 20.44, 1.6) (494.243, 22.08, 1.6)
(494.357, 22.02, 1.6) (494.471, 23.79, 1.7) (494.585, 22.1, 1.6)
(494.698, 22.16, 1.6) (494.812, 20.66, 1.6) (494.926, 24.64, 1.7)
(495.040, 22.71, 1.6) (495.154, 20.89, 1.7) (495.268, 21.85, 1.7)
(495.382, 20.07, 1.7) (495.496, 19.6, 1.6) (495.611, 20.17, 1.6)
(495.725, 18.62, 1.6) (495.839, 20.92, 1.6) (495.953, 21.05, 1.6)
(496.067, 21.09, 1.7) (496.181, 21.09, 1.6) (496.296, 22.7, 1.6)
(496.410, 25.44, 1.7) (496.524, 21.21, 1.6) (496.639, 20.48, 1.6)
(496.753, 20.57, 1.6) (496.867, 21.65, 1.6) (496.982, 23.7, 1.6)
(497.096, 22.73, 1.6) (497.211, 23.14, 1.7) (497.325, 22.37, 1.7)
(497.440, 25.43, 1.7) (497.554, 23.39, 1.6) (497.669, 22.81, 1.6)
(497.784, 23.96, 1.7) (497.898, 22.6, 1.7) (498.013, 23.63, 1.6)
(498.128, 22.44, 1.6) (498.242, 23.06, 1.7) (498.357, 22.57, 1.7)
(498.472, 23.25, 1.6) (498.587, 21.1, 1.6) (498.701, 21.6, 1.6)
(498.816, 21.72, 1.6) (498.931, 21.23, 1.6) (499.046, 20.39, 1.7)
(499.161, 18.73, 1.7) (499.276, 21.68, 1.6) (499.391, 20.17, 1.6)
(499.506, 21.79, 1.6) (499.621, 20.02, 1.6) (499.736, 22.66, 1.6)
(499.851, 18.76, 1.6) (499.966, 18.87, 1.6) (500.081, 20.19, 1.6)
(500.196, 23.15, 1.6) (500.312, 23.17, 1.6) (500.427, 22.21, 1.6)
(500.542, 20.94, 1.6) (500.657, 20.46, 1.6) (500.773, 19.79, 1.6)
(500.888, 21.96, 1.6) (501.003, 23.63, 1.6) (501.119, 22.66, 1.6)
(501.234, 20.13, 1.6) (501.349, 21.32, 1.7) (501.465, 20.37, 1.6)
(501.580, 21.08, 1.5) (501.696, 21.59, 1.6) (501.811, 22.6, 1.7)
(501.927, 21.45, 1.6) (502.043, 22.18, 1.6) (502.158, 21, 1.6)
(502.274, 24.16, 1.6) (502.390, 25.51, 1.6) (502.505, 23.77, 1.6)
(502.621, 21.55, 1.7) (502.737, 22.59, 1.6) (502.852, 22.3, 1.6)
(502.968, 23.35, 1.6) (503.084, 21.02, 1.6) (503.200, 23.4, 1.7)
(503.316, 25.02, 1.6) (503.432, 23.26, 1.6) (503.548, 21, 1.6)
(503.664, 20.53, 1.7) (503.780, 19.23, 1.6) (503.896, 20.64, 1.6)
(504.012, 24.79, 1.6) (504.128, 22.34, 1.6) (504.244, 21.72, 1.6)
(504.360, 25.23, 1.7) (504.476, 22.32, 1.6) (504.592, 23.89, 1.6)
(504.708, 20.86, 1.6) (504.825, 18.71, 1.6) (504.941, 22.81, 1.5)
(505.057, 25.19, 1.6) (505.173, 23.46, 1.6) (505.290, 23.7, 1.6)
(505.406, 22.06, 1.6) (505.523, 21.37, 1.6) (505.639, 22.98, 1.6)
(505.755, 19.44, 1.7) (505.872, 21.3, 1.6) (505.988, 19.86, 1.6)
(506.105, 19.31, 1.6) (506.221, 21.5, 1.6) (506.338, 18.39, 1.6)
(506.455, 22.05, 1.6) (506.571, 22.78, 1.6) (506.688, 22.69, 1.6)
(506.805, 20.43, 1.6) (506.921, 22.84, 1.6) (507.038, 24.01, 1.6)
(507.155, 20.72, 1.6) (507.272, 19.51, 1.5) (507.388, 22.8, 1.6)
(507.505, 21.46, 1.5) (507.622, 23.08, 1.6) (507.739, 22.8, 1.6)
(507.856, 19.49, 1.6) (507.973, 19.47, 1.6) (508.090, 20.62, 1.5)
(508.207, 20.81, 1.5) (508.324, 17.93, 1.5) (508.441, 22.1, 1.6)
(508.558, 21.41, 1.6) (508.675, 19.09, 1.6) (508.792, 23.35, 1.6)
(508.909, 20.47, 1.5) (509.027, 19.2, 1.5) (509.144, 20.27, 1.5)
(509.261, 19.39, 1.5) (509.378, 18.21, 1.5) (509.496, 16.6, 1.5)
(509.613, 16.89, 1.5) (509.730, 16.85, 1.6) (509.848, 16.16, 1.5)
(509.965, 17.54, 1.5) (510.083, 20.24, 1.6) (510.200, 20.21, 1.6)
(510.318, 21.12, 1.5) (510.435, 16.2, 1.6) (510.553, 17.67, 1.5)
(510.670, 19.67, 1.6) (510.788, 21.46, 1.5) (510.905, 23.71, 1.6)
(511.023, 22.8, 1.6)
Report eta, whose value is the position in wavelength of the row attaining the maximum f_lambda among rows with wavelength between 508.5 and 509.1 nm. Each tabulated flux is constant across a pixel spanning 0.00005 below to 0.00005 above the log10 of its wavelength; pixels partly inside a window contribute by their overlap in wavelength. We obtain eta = 508.792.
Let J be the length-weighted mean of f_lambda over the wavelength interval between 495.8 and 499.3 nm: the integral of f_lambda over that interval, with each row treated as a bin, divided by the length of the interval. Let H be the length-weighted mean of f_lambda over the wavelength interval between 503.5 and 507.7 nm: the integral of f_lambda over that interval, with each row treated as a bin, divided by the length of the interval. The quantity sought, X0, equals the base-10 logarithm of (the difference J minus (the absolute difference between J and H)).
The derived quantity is 1.34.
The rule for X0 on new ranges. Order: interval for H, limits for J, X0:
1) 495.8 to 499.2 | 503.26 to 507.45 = 1.33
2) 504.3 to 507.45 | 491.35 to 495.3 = 1.31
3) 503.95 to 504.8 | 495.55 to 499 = 1.33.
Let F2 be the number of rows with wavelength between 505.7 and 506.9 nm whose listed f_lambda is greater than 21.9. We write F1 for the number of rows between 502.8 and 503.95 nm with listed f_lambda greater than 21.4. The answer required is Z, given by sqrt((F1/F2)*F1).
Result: 2.9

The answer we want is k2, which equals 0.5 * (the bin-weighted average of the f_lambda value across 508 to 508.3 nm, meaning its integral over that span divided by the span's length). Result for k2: 10.1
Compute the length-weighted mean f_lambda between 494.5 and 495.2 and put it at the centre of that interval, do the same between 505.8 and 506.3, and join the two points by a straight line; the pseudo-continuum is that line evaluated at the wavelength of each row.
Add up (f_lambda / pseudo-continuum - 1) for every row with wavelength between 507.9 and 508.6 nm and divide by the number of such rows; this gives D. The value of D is 0.021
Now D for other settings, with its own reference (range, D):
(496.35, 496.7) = 0.017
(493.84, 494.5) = -0.036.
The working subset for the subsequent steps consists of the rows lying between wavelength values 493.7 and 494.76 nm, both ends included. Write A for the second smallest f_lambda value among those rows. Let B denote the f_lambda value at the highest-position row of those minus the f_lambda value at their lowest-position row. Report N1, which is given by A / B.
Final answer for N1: 21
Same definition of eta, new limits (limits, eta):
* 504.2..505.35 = 504.360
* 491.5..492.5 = 492.199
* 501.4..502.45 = 502.390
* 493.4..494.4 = 494.243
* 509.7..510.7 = 510.318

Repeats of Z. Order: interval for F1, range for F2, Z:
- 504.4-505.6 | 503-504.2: 3.1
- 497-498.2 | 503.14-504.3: 4.5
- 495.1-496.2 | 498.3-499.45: 0.7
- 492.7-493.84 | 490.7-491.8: 0.6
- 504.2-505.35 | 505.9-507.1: 3.6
